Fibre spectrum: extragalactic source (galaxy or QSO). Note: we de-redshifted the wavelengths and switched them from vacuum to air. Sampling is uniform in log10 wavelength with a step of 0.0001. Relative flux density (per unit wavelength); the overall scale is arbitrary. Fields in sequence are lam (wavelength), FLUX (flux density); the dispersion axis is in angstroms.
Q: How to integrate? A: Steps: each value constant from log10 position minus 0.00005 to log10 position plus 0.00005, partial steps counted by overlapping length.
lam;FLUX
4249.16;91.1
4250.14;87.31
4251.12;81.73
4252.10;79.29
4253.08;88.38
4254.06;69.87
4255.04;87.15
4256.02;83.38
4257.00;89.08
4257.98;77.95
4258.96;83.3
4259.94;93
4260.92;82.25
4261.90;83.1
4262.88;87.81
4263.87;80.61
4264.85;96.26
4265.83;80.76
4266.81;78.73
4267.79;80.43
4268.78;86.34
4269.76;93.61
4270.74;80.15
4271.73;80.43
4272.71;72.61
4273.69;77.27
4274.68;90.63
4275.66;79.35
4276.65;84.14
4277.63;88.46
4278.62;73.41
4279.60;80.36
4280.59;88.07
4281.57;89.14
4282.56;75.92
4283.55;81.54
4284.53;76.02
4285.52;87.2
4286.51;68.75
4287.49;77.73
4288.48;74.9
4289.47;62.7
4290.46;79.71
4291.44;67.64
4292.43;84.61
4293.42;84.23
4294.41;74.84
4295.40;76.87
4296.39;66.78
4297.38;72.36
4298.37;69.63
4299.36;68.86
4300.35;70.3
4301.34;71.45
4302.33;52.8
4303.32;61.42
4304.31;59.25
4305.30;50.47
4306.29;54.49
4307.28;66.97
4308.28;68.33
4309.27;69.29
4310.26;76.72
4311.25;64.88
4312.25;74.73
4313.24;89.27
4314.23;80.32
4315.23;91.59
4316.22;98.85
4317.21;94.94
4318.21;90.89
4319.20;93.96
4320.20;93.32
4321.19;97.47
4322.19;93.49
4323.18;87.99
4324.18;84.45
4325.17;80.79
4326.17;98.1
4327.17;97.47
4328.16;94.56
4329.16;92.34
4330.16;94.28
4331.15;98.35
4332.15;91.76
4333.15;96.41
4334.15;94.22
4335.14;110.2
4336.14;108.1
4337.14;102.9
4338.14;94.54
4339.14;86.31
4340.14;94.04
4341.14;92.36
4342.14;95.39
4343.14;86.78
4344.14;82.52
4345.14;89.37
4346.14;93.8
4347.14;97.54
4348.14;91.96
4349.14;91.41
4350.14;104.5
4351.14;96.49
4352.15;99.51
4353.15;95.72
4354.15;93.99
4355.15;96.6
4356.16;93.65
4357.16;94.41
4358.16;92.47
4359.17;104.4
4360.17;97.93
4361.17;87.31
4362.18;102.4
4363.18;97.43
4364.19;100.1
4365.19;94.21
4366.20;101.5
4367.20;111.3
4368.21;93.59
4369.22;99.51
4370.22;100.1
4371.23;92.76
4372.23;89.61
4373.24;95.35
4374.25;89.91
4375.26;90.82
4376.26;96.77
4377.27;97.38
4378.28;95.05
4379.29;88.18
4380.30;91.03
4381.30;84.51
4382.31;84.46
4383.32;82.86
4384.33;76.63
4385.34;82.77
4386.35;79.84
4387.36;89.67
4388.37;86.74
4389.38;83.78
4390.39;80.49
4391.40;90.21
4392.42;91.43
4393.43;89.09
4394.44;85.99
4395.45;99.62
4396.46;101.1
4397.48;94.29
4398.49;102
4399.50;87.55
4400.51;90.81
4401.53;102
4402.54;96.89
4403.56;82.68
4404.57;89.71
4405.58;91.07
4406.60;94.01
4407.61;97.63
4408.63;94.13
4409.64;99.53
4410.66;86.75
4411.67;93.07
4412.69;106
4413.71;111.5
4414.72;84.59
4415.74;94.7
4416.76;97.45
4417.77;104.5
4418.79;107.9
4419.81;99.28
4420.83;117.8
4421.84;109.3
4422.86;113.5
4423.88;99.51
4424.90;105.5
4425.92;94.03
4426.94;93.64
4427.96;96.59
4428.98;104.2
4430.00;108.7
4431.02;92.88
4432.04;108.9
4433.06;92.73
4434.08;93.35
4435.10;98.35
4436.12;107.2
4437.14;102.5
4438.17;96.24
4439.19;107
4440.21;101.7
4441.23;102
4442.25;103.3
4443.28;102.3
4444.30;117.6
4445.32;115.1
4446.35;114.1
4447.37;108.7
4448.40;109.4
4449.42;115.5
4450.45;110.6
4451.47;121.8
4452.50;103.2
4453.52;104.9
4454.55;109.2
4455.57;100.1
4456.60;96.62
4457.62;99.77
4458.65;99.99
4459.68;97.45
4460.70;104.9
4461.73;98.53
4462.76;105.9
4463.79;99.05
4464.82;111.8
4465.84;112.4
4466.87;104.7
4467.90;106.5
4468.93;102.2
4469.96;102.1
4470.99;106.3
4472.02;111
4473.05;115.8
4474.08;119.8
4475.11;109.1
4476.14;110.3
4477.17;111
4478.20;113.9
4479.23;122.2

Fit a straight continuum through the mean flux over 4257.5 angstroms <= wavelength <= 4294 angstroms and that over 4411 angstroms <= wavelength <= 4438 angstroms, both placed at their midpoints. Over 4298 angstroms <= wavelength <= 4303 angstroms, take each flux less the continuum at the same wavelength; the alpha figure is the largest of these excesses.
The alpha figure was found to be -13.3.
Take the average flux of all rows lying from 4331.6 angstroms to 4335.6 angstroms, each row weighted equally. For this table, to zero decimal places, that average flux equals 98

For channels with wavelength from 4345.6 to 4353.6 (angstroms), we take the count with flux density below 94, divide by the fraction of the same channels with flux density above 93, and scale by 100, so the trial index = 400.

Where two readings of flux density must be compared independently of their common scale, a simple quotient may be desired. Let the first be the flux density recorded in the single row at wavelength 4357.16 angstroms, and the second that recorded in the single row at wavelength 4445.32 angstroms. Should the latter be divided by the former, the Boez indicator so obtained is 1.22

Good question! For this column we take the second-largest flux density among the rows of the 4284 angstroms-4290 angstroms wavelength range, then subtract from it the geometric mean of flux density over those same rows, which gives 3.6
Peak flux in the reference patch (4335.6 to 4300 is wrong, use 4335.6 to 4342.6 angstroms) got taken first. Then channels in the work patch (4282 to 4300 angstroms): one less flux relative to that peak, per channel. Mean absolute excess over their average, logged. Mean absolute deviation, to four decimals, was 0.0500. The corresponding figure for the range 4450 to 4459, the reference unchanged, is 0.0539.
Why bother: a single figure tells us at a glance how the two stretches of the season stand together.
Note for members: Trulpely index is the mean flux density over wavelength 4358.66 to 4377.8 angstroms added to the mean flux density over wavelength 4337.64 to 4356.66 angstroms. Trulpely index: 190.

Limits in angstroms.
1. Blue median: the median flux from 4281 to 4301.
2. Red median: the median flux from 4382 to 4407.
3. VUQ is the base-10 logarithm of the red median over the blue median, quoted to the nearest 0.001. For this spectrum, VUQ 0.075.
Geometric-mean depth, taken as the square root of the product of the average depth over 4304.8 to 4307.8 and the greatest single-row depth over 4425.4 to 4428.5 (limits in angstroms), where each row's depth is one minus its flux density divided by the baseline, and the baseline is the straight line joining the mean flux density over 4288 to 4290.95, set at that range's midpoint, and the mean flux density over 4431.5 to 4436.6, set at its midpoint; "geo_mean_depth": 0.112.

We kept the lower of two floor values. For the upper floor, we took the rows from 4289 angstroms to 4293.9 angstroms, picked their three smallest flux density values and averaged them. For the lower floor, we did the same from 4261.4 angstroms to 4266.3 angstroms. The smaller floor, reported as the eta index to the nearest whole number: 70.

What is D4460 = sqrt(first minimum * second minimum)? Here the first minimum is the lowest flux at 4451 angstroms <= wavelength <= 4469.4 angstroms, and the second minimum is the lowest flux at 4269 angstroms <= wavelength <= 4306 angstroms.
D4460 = 70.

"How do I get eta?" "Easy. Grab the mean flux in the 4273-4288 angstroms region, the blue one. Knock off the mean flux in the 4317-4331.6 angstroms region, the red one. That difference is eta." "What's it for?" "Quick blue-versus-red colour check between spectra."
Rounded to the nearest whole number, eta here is -12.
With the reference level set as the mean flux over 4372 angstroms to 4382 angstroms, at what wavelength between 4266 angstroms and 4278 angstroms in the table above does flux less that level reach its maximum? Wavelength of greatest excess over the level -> 4269.76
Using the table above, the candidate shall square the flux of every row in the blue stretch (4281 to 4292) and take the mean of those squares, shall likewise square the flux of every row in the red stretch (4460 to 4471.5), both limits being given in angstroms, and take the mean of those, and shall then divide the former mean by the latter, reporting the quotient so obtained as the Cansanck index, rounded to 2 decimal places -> 0.54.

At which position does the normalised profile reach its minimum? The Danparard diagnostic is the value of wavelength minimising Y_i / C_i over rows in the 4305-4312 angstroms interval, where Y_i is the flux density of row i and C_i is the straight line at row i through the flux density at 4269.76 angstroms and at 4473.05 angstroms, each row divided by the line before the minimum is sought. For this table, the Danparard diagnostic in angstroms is 4305.30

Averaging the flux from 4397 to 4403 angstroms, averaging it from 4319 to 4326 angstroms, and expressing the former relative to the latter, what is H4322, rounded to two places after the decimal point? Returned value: 1.06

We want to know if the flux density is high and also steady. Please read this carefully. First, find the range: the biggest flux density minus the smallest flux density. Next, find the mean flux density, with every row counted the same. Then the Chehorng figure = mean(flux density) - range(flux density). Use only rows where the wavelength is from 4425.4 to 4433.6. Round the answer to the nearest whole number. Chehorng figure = 83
